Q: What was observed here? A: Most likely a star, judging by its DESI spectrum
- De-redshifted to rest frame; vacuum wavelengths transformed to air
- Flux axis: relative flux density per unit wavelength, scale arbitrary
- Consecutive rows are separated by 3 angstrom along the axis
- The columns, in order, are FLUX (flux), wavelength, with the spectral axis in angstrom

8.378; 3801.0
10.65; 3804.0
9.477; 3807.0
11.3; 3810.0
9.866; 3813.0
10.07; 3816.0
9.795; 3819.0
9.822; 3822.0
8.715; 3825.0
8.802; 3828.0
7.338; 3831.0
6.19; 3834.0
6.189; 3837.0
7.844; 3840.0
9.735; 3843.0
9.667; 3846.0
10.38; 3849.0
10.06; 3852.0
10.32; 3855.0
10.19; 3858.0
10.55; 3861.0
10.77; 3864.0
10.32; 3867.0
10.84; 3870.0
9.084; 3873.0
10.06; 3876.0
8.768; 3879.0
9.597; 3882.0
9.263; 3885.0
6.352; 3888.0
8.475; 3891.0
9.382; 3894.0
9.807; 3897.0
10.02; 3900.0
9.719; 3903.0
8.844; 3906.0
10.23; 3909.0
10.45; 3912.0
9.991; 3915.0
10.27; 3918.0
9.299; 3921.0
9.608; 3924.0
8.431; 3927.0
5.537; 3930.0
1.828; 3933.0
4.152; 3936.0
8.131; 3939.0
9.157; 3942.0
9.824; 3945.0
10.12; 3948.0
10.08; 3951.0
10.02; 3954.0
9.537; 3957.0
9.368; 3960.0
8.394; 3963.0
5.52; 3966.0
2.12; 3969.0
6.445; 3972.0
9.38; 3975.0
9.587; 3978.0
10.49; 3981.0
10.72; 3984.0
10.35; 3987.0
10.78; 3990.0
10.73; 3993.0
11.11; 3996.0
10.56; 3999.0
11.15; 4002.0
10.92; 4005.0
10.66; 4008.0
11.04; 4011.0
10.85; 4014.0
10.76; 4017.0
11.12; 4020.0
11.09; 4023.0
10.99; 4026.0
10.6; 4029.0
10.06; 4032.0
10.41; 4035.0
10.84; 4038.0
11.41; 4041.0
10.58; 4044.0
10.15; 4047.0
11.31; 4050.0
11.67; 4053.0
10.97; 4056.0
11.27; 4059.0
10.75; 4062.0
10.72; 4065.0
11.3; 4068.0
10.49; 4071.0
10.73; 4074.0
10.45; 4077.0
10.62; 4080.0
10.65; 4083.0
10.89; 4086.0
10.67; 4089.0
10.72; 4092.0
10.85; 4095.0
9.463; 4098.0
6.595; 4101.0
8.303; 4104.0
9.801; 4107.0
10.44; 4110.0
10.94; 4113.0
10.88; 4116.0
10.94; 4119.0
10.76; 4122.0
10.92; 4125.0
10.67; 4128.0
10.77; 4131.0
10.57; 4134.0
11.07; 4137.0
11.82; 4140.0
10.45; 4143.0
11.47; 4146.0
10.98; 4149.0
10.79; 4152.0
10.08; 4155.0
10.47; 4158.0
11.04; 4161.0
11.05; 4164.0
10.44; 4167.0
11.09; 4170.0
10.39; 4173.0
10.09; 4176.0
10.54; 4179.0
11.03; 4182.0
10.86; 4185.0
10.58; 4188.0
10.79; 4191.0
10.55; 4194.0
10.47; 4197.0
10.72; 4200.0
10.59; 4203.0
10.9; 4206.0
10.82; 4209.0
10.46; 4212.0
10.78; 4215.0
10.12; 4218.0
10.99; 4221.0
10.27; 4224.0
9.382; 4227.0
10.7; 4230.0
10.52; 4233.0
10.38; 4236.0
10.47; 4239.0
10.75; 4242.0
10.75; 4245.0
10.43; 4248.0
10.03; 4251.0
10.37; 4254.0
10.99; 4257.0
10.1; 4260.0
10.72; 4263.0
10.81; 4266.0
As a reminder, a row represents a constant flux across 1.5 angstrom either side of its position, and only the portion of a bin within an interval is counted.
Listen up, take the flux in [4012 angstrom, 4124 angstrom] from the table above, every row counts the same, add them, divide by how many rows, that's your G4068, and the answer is 10.57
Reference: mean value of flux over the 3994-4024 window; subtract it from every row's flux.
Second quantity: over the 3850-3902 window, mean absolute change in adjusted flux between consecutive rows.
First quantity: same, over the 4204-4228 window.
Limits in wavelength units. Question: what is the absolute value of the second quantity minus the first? 0.30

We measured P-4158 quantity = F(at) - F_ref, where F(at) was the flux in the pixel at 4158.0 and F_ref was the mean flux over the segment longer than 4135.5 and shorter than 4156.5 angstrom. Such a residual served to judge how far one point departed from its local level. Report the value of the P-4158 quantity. -0.48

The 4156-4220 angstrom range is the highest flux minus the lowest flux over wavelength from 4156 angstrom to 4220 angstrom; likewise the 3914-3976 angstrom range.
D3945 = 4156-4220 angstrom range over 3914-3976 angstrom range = 0.12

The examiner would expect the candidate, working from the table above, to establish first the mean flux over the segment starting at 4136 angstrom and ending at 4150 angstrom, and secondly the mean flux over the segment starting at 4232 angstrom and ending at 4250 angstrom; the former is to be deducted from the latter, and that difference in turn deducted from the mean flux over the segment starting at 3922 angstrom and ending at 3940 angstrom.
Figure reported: 6.9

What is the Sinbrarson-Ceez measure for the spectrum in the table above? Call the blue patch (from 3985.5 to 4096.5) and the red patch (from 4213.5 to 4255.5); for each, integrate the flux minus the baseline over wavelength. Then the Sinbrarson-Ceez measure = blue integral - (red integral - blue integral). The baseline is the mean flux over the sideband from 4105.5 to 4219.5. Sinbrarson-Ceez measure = 35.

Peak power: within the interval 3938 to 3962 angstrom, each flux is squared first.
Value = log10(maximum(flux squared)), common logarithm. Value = 2.01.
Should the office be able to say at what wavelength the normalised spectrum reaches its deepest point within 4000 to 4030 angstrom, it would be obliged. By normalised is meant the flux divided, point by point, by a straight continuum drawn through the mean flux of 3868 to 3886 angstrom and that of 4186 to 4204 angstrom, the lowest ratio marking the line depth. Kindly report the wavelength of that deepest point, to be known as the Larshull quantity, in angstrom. 4029.0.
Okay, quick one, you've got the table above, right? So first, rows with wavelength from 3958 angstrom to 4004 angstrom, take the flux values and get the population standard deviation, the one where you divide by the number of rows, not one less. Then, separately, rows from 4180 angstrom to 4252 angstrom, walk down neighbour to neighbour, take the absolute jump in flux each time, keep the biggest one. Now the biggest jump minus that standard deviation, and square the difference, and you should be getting 1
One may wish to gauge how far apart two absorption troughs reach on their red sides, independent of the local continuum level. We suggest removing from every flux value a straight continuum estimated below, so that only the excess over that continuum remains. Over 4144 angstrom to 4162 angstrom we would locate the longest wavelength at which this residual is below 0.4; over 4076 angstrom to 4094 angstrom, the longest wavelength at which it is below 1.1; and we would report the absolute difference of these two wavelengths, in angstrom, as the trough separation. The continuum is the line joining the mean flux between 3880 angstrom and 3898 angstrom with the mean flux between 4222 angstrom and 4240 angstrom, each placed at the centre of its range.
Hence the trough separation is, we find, 63 angstrom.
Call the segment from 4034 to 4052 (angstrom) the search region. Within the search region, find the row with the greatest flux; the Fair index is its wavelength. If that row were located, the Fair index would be 4041.0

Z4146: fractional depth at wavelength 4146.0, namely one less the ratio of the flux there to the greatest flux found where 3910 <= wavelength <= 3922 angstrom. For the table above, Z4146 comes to -0.10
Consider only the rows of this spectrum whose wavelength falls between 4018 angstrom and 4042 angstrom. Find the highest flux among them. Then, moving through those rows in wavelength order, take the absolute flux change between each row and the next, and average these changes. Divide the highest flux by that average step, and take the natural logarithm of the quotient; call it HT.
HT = 3.50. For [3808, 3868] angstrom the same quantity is 2.90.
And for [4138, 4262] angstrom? 3.26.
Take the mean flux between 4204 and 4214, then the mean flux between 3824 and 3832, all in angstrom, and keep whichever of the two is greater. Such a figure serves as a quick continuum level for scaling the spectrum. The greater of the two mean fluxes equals 10.7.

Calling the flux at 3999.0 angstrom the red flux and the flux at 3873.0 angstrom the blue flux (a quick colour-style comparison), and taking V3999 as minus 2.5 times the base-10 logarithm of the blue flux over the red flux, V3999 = 0.16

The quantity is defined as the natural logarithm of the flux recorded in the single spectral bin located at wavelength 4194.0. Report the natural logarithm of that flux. 2.36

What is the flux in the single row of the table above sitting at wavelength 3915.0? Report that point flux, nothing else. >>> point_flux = 9.991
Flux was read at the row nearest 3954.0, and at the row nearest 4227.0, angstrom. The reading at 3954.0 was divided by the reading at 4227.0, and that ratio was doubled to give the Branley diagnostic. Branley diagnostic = 2.14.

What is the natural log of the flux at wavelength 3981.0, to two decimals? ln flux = 2.35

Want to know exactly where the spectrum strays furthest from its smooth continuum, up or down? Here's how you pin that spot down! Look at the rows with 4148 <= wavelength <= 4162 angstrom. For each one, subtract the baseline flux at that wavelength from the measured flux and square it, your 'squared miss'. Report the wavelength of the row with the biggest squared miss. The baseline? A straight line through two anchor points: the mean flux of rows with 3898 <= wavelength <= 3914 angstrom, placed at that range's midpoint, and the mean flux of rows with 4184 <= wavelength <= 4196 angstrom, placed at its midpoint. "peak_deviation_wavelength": 4155.0 angstrom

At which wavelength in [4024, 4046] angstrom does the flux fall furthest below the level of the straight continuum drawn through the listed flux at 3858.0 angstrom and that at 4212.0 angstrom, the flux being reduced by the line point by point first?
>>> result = 4032.0 angstrom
